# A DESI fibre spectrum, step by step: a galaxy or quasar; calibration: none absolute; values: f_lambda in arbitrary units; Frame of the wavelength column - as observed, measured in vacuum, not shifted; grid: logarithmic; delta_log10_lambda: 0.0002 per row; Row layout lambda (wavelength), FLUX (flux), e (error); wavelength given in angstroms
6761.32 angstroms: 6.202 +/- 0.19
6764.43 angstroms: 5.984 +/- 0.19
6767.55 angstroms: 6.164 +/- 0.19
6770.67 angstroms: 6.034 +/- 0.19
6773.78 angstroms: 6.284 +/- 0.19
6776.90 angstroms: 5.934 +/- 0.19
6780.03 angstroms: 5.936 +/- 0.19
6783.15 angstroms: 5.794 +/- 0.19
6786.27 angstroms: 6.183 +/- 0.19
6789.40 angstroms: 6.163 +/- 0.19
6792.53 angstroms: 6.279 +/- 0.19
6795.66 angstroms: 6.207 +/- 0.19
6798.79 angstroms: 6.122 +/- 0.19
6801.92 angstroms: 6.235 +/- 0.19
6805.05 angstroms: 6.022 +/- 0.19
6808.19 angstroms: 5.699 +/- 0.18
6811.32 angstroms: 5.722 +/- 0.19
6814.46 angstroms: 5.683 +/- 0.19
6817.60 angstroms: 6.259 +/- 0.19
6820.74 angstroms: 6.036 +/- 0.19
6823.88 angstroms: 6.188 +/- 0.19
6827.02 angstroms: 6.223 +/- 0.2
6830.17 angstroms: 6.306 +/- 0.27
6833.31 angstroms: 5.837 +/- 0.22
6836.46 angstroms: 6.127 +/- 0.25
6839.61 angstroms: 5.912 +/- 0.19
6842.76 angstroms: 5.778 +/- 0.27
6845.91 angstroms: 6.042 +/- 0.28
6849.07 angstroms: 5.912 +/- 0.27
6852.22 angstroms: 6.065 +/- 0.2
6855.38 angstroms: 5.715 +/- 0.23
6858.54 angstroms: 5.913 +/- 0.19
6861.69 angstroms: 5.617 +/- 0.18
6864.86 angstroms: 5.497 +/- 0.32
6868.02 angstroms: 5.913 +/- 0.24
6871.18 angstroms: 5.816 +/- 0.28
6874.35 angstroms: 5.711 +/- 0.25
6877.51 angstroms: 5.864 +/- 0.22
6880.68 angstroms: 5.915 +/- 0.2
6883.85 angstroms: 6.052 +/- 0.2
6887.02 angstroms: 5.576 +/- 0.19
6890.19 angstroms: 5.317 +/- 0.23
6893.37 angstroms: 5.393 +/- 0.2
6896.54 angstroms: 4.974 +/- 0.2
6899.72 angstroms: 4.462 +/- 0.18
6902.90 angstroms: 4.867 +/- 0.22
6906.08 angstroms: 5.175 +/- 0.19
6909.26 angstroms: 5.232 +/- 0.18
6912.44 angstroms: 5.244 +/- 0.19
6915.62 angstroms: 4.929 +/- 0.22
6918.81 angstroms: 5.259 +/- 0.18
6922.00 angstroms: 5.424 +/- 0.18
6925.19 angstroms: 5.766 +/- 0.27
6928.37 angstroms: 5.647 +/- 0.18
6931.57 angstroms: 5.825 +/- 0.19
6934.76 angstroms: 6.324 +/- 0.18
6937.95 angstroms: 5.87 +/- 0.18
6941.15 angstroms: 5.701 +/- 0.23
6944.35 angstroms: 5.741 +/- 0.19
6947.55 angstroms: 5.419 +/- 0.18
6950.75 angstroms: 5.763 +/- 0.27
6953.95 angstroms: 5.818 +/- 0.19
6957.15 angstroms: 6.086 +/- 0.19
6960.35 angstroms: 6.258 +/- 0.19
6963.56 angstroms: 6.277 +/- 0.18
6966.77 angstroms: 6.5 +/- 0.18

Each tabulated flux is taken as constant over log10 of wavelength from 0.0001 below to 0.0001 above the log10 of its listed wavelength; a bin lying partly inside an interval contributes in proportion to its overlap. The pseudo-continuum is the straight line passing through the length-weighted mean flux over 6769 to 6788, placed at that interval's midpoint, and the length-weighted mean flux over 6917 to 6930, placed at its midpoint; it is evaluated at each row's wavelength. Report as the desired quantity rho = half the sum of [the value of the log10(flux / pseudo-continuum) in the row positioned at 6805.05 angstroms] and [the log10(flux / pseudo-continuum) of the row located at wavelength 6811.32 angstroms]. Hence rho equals -0.004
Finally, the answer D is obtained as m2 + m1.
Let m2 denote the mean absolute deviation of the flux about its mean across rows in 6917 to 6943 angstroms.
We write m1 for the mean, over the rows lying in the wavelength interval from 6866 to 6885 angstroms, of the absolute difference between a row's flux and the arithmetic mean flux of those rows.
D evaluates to 0.301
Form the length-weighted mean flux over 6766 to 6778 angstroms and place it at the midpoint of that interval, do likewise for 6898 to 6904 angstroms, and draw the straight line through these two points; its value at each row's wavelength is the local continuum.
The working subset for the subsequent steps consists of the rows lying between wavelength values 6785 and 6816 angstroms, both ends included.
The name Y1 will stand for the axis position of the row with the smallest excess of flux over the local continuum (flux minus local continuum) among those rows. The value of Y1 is 6808.19 angstroms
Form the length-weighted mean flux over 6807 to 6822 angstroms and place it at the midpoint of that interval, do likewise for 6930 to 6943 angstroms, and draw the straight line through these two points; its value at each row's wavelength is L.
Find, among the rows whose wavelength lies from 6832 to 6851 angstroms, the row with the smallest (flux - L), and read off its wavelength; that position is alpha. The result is 6842.76 angstroms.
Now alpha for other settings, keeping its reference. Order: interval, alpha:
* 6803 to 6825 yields 6814.46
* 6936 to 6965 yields 6947.55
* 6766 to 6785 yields 6783.15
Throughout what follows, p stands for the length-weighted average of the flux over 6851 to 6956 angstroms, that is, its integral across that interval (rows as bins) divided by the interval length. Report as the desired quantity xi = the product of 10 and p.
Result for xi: 56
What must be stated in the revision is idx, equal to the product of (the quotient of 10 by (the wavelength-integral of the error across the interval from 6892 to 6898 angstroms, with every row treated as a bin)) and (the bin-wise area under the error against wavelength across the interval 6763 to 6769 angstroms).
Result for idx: 9.5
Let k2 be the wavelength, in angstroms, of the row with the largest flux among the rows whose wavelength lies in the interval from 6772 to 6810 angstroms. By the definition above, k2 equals 6773.78 angstroms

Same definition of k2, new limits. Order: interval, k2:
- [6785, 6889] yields 6830.17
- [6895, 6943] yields 6934.76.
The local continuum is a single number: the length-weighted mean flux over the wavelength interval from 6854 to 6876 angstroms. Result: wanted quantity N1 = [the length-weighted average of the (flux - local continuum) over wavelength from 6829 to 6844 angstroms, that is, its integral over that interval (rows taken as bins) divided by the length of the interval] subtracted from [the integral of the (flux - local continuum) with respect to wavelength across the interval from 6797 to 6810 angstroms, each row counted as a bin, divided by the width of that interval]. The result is 0.03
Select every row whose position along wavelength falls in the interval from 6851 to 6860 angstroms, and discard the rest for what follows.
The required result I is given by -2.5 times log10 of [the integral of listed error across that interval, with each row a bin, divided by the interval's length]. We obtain 1.71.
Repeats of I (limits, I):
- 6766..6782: 1.80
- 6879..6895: 1.73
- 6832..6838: 1.57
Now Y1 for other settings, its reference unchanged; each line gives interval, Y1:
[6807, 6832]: 6808.19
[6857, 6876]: 6864.86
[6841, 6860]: 6842.76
